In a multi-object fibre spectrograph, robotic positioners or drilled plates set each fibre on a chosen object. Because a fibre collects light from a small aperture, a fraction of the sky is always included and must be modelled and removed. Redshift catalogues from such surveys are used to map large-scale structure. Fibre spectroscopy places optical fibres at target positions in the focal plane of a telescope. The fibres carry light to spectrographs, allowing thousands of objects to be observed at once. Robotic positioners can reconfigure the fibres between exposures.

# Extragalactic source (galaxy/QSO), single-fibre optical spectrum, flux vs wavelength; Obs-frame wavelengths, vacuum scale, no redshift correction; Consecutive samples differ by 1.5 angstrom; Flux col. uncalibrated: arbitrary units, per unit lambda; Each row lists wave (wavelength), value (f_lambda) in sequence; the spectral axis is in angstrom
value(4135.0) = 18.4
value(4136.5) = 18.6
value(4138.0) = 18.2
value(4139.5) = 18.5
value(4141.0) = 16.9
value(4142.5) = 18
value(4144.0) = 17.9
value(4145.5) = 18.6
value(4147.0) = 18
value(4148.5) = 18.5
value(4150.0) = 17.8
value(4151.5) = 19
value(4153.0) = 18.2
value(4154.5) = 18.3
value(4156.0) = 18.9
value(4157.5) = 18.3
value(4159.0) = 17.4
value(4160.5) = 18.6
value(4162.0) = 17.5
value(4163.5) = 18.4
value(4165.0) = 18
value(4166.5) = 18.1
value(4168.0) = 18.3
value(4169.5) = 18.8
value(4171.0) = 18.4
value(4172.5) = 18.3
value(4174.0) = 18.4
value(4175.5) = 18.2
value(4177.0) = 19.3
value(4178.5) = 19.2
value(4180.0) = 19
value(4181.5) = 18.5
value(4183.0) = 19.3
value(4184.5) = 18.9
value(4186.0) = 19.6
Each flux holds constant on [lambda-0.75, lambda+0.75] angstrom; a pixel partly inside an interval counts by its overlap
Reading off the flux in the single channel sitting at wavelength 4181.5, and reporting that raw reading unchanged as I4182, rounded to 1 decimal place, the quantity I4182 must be 18.5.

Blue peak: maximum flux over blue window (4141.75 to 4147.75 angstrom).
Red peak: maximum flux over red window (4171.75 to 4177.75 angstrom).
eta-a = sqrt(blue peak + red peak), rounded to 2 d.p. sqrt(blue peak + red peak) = 6.16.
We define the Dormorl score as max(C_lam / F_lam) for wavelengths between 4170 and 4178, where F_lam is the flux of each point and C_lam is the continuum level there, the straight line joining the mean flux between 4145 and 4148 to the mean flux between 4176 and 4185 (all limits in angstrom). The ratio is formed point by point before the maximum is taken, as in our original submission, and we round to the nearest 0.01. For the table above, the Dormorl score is 1.04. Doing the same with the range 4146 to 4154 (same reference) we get 1.03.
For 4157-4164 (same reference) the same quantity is 1.07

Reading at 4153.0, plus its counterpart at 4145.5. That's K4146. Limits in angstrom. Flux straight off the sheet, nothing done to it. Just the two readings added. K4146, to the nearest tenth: 36.8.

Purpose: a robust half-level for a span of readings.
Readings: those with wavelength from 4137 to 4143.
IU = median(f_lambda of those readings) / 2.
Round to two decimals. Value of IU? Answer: 9.05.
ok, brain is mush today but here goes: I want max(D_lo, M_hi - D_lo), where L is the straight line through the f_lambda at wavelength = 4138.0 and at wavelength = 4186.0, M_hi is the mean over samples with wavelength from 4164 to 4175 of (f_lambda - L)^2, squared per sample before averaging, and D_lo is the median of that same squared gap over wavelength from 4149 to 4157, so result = 0.5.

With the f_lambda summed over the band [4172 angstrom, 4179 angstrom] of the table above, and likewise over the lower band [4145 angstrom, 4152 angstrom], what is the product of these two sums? 8583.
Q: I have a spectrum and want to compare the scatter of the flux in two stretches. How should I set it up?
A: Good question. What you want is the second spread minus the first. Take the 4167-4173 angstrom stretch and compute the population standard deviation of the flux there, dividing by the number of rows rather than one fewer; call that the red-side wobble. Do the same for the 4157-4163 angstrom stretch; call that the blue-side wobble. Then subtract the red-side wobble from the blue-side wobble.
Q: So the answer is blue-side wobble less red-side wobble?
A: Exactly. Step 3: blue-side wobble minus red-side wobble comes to 0.31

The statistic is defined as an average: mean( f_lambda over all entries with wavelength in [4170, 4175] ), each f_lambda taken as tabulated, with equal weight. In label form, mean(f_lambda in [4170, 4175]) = 18.4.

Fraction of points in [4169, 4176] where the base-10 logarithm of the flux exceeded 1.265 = 0.20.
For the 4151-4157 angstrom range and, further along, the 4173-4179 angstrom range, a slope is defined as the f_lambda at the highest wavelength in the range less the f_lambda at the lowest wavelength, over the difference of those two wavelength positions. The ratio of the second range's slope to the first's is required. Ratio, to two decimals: -8.00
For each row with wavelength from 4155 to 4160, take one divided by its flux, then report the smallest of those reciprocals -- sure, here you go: 0.0529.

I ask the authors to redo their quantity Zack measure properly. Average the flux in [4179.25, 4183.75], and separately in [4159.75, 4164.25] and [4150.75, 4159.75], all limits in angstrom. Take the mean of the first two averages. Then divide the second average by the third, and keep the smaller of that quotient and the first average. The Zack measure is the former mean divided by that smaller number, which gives 18.7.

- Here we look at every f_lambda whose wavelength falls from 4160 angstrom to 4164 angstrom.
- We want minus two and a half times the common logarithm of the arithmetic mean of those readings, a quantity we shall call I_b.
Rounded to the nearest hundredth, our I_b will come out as -3.15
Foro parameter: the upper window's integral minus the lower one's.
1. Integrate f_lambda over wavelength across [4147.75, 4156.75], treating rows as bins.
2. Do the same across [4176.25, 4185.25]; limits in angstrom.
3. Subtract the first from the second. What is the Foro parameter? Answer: 5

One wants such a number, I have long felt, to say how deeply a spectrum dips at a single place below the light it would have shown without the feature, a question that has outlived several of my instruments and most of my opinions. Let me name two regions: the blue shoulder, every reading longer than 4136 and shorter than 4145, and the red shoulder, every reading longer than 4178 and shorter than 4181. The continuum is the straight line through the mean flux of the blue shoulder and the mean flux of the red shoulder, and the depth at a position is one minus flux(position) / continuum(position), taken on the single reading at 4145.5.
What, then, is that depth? -0.02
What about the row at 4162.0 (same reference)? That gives 0.06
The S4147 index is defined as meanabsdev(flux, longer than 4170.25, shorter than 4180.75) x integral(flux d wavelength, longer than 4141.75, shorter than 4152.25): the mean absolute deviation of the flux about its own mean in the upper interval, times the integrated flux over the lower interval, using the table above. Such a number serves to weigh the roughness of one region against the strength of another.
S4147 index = 79.0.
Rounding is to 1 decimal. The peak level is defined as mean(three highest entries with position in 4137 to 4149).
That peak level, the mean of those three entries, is 18.5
